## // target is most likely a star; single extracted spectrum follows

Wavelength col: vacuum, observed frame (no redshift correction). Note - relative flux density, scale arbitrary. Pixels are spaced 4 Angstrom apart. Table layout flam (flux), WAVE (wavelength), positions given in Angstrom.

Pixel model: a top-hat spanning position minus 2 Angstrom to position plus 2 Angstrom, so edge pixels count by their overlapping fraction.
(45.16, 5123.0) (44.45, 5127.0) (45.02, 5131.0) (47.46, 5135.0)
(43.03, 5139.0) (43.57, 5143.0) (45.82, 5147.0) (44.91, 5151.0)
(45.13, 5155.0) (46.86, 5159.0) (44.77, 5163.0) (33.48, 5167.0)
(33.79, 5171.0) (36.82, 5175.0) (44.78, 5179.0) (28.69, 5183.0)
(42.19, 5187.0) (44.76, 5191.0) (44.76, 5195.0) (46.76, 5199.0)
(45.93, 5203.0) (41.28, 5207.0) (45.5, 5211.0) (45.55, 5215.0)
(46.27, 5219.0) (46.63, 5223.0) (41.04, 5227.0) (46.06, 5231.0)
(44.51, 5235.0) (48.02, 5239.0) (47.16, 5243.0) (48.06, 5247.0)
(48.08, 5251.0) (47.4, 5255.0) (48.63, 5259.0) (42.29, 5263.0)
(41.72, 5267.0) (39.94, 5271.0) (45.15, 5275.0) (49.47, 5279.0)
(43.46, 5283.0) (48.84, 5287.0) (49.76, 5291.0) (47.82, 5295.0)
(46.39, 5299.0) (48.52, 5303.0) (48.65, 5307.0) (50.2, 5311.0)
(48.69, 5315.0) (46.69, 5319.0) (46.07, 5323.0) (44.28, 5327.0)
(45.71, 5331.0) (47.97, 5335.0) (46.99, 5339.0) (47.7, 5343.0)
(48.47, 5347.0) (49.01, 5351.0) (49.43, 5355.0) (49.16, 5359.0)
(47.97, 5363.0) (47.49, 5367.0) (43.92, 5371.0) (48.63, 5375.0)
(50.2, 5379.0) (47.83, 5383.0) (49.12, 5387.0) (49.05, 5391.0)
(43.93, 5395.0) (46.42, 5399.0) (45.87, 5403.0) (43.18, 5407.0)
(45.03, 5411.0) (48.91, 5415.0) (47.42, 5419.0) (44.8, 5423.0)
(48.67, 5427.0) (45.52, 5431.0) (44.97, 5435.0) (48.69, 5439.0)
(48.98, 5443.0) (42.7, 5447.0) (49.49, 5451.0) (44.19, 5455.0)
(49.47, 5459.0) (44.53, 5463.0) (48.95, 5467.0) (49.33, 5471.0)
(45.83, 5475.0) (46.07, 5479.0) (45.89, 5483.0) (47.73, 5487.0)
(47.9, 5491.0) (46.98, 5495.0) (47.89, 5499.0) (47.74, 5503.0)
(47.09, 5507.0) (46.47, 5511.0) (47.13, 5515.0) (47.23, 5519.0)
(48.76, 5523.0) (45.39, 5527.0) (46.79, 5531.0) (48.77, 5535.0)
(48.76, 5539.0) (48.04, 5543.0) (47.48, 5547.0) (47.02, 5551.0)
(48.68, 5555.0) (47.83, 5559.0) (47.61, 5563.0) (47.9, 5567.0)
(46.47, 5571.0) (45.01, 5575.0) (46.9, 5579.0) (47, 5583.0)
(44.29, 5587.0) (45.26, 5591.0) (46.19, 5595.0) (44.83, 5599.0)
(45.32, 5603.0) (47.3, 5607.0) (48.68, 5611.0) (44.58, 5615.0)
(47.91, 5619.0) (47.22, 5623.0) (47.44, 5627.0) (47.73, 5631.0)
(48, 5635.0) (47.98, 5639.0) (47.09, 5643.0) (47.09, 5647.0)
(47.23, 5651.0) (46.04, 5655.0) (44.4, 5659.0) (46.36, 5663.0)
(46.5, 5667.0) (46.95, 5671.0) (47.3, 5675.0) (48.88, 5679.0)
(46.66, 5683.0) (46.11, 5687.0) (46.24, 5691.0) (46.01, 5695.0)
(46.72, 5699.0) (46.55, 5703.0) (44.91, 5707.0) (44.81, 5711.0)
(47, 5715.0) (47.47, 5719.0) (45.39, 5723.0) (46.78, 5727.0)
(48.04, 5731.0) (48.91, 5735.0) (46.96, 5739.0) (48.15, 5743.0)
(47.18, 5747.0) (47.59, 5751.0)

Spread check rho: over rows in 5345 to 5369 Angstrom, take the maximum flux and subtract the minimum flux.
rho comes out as 2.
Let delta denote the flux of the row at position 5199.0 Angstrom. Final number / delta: 46.76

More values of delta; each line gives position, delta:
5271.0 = 39.94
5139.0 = 43.03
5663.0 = 46.36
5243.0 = 47.16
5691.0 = 46.24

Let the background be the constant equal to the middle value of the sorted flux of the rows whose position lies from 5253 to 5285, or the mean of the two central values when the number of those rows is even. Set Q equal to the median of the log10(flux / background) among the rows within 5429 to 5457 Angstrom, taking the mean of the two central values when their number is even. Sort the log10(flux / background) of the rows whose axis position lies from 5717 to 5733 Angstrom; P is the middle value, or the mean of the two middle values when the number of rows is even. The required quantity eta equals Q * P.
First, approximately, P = 0.027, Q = 0.0117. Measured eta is 0.0003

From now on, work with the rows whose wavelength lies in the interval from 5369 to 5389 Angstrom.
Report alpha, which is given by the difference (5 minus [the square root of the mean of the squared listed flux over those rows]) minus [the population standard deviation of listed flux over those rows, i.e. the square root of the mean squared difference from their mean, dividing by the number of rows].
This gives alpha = -45.1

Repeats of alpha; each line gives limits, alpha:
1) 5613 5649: -43.2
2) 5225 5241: -42.5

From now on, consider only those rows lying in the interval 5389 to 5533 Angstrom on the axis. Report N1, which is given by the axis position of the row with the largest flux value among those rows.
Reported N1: 5451.0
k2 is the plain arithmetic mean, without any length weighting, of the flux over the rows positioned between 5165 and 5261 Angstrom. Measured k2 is 43.6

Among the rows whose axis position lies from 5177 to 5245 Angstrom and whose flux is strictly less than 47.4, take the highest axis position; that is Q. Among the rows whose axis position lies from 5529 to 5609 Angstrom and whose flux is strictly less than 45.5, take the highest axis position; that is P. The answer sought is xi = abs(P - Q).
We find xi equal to 360 Angstrom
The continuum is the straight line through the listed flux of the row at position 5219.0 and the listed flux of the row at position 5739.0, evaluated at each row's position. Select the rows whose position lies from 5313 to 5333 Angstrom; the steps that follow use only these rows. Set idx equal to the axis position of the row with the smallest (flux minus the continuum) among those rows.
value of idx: 5327.0 Angstrom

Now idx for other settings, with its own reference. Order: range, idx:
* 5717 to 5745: 5723.0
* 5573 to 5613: 5587.0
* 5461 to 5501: 5463.0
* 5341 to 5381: 5371.0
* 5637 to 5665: 5659.0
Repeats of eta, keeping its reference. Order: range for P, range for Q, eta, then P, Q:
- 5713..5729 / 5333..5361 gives 0.0010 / 0.025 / 0.0390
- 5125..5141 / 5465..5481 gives 0.0001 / 0.004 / 0.0301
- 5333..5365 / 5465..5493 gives 0.0012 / 0.037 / 0.0323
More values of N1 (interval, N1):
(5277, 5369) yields 5311.0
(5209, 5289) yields 5279.0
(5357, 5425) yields 5379.0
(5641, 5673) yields 5651.0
